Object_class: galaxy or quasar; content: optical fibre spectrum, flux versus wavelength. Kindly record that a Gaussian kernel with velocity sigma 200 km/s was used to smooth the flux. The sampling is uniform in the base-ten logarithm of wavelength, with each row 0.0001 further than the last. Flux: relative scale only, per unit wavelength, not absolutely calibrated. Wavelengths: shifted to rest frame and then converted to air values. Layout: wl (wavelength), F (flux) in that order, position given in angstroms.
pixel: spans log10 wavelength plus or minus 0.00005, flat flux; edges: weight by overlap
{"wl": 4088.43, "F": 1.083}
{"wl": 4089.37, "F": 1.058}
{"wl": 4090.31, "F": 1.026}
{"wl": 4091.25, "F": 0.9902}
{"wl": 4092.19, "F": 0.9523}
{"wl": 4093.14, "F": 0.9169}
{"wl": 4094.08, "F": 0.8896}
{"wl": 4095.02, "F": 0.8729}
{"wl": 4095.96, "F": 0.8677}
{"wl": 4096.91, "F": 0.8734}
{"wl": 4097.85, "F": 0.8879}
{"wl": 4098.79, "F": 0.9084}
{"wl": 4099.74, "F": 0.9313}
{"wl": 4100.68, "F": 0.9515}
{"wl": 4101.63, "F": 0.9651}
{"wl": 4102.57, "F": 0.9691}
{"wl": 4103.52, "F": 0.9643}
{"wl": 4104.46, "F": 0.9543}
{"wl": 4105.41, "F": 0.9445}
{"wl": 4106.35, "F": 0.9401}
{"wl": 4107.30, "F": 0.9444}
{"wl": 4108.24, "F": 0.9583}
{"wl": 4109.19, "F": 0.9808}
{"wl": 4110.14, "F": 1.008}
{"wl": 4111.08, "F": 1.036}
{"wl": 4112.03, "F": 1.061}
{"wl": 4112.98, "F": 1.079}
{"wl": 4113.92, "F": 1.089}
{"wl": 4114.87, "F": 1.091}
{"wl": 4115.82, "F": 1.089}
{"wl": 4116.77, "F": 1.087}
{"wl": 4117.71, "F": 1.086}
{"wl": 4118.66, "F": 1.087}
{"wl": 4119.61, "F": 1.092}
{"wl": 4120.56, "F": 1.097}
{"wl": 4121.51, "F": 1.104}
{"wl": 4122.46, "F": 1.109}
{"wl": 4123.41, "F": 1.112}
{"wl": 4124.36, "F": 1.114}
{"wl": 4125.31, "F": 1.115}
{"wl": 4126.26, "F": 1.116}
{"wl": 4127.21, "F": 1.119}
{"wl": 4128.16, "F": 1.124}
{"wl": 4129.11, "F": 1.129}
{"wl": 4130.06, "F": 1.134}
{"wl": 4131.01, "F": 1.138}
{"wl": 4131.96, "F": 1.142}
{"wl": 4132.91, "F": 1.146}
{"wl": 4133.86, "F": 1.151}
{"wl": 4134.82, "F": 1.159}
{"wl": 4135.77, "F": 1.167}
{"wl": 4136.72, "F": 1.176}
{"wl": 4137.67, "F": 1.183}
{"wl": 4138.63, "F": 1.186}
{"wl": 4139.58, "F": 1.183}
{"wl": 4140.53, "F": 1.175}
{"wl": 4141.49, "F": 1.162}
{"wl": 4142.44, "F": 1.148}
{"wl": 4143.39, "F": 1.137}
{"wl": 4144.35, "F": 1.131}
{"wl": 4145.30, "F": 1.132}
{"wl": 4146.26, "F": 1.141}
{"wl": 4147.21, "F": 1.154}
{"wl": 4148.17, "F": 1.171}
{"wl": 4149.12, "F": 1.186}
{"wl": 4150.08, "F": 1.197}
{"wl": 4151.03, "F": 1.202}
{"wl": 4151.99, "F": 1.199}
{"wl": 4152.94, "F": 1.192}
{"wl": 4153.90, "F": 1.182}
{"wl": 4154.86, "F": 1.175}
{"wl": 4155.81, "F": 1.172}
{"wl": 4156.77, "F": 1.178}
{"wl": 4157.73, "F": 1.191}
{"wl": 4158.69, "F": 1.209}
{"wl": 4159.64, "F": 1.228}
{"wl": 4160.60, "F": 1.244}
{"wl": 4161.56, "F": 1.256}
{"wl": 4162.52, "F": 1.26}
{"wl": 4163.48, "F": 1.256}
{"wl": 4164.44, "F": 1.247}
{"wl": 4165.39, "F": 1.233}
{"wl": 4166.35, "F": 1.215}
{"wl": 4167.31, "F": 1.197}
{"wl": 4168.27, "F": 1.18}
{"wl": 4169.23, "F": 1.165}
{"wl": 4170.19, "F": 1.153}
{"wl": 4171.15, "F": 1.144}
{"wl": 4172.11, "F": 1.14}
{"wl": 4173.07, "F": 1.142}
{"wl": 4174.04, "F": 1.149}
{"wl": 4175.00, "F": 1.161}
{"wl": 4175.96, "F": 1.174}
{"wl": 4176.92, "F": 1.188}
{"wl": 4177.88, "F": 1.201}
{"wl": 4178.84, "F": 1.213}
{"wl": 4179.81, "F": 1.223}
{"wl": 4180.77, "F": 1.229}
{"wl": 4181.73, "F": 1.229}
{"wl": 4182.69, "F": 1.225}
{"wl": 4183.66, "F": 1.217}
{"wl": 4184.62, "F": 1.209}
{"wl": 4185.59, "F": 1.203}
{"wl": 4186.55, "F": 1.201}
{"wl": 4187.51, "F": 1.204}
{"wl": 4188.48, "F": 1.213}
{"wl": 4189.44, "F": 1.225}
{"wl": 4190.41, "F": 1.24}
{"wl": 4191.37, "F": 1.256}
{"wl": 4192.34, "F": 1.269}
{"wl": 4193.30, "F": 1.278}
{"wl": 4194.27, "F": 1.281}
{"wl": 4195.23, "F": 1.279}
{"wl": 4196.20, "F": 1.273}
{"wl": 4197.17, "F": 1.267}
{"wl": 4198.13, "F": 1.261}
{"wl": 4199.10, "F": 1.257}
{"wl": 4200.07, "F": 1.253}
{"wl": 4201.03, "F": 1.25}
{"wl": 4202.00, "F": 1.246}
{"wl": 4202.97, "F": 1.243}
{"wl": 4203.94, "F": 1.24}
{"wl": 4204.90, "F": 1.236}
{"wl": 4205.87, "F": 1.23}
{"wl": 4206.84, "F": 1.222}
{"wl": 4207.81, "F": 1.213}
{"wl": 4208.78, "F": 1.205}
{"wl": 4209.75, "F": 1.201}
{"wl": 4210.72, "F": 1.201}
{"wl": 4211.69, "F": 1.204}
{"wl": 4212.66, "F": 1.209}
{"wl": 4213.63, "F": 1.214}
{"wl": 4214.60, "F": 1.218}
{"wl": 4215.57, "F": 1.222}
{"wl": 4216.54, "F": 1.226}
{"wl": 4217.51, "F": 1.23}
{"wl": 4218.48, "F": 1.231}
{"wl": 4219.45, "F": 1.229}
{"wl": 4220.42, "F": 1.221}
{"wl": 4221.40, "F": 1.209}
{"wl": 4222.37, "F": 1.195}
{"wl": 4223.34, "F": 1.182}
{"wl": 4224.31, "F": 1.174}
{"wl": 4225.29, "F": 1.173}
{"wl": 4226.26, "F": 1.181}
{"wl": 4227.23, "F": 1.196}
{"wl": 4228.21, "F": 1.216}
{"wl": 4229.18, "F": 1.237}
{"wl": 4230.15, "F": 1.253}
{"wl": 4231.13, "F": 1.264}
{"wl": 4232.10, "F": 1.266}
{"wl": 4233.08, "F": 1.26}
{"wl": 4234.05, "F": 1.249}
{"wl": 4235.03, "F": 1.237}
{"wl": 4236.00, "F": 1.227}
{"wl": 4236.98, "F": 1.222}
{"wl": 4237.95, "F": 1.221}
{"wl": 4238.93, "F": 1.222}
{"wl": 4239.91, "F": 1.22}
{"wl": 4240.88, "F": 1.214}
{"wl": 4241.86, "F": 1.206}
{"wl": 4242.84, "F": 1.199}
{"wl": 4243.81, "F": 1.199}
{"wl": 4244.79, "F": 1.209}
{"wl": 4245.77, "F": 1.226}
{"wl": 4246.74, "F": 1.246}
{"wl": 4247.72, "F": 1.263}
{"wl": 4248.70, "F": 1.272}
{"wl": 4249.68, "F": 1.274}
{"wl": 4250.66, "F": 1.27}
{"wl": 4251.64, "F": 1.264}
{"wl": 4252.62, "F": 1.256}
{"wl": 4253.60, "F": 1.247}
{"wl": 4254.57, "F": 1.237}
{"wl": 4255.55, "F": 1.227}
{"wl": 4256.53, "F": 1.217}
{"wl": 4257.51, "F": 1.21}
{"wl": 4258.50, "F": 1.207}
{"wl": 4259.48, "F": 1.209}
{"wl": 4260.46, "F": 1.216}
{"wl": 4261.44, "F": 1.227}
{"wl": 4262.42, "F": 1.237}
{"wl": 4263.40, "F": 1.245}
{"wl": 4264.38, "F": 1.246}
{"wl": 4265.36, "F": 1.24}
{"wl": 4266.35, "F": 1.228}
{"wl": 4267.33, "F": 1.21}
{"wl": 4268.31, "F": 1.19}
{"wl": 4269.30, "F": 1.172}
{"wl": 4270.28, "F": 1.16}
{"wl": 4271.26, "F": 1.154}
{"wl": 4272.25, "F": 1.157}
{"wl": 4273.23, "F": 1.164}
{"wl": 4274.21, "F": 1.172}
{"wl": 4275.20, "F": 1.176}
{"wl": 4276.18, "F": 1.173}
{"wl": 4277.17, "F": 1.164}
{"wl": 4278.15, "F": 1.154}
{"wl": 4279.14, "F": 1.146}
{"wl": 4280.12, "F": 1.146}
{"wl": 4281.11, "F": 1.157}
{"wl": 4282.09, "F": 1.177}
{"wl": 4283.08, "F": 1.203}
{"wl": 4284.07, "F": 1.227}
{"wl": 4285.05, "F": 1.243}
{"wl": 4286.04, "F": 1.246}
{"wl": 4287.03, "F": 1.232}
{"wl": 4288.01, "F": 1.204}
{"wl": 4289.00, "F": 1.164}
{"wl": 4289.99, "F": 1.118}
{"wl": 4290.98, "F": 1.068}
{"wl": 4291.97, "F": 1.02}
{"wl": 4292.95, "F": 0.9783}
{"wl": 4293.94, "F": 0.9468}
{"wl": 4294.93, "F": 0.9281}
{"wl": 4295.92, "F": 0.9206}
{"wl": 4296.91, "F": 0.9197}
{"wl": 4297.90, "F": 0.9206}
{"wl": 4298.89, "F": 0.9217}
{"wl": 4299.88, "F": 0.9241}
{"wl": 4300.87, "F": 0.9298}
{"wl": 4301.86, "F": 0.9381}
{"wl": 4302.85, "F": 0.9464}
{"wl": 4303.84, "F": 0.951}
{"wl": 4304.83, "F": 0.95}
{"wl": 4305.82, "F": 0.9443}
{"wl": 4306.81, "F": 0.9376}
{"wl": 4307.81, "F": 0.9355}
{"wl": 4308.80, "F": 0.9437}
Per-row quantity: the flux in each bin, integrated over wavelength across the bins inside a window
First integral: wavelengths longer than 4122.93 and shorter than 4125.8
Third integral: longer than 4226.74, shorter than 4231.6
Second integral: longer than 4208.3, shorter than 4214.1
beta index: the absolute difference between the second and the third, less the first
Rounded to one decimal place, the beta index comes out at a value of -2.2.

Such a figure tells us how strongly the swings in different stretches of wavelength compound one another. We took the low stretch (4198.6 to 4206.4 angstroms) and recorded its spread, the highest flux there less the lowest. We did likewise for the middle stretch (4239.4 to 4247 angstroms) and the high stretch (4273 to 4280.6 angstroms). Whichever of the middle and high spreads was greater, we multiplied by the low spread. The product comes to 0.0013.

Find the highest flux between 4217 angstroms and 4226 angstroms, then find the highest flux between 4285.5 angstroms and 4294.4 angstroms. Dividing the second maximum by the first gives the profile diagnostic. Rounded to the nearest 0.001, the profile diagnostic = 1.012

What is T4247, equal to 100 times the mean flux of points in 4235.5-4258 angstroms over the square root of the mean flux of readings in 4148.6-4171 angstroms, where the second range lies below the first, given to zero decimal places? 112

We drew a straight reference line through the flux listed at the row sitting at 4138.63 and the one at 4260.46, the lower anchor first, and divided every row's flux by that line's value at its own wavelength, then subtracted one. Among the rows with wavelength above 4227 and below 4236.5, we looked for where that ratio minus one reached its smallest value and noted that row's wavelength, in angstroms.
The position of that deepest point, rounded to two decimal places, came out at 4227.23 angstroms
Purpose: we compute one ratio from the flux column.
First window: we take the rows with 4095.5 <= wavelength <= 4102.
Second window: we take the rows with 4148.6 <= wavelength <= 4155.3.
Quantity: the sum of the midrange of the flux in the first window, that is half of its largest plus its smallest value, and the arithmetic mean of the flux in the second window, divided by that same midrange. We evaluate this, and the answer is 2.3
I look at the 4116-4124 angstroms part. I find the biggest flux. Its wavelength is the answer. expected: 4123.41 angstroms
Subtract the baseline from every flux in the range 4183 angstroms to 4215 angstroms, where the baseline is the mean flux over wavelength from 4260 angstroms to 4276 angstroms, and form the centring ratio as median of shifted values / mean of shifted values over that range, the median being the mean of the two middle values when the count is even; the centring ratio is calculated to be 0.89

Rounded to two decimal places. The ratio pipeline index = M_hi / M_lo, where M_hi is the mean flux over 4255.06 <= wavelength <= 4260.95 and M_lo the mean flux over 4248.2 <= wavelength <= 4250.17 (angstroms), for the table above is 0.95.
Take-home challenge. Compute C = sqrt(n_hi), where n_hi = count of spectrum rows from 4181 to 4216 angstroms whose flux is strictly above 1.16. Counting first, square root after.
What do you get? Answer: 6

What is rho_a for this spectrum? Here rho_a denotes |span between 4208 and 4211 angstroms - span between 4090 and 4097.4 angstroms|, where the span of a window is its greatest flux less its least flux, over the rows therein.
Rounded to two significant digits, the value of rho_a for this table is 0.15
